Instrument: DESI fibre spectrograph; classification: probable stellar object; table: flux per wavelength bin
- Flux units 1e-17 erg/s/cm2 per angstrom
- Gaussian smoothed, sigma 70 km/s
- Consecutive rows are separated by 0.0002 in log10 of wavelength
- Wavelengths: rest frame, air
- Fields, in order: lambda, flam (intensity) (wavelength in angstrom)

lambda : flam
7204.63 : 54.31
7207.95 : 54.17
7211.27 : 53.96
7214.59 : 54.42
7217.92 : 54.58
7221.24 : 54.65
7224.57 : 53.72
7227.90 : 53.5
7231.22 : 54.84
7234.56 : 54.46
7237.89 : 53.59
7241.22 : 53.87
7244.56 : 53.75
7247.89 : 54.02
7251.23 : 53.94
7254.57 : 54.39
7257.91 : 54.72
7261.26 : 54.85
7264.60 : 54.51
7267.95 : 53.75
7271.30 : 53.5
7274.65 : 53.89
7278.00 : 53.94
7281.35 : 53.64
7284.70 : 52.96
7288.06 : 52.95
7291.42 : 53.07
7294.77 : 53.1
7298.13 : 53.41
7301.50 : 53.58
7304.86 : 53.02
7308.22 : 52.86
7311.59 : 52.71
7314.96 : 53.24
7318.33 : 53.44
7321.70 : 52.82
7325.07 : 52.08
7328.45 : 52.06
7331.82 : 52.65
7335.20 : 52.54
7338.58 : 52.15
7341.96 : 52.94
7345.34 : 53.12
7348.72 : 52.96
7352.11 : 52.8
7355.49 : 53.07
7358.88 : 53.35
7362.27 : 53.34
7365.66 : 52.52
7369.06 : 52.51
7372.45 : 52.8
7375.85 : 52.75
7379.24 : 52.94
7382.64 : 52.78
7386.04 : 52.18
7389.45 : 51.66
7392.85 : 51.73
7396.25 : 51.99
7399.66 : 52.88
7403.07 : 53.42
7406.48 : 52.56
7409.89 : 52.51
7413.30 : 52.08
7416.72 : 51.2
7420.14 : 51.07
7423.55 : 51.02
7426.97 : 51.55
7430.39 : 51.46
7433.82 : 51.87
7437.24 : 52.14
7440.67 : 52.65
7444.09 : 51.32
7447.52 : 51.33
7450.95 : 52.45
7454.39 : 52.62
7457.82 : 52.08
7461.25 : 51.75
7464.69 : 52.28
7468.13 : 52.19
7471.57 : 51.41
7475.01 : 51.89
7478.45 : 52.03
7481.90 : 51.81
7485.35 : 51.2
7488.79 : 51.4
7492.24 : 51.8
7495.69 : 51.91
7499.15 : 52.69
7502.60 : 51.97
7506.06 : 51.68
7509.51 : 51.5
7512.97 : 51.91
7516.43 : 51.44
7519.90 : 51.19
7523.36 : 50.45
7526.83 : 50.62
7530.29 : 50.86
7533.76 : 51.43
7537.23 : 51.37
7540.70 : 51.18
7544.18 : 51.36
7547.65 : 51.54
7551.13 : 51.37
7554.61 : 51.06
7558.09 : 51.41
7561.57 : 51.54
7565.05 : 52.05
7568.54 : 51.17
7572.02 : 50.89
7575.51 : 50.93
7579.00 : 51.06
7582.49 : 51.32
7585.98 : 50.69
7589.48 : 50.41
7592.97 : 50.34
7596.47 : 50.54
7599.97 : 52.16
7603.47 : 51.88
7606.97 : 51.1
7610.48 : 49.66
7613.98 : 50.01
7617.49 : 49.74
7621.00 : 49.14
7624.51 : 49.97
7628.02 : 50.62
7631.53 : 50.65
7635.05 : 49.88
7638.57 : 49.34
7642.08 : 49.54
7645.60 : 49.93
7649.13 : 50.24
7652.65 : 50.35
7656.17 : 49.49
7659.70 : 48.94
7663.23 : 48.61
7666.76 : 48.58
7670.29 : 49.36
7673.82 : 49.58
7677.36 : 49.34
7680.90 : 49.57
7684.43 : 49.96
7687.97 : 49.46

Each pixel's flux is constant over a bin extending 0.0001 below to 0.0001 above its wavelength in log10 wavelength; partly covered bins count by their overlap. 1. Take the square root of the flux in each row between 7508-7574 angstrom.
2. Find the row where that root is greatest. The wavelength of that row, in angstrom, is 7565.05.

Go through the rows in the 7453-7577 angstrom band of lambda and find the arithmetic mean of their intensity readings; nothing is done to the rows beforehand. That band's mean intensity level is 51.6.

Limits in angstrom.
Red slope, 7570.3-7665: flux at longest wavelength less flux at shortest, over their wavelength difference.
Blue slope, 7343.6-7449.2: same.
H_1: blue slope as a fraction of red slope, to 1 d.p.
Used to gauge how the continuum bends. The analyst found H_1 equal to 0.7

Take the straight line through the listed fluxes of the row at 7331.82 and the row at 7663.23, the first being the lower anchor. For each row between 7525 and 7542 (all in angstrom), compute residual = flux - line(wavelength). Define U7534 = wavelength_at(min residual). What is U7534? 7526.83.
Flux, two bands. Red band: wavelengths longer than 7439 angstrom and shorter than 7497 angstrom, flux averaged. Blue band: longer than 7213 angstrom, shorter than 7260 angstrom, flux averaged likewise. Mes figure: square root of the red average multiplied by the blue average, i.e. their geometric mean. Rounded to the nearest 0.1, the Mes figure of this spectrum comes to 53.0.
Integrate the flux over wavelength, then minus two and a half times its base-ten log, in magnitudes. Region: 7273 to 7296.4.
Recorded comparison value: -7.7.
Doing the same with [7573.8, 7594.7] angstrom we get -7.6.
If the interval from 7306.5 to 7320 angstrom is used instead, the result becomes -7.1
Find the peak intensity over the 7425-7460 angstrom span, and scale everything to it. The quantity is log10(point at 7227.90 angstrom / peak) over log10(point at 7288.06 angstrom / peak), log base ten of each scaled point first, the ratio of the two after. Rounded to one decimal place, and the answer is 2.8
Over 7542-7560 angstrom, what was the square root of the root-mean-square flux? 7.17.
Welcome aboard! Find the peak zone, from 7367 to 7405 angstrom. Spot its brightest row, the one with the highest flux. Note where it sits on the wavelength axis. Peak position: 7403.07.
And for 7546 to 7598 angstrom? 7565.05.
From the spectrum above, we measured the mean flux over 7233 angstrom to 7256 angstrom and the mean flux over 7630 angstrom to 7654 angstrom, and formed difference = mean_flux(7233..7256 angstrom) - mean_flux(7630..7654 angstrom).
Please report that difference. 4.0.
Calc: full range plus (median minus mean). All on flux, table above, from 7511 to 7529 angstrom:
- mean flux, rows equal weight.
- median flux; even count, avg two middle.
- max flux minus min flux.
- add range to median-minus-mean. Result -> 1.53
